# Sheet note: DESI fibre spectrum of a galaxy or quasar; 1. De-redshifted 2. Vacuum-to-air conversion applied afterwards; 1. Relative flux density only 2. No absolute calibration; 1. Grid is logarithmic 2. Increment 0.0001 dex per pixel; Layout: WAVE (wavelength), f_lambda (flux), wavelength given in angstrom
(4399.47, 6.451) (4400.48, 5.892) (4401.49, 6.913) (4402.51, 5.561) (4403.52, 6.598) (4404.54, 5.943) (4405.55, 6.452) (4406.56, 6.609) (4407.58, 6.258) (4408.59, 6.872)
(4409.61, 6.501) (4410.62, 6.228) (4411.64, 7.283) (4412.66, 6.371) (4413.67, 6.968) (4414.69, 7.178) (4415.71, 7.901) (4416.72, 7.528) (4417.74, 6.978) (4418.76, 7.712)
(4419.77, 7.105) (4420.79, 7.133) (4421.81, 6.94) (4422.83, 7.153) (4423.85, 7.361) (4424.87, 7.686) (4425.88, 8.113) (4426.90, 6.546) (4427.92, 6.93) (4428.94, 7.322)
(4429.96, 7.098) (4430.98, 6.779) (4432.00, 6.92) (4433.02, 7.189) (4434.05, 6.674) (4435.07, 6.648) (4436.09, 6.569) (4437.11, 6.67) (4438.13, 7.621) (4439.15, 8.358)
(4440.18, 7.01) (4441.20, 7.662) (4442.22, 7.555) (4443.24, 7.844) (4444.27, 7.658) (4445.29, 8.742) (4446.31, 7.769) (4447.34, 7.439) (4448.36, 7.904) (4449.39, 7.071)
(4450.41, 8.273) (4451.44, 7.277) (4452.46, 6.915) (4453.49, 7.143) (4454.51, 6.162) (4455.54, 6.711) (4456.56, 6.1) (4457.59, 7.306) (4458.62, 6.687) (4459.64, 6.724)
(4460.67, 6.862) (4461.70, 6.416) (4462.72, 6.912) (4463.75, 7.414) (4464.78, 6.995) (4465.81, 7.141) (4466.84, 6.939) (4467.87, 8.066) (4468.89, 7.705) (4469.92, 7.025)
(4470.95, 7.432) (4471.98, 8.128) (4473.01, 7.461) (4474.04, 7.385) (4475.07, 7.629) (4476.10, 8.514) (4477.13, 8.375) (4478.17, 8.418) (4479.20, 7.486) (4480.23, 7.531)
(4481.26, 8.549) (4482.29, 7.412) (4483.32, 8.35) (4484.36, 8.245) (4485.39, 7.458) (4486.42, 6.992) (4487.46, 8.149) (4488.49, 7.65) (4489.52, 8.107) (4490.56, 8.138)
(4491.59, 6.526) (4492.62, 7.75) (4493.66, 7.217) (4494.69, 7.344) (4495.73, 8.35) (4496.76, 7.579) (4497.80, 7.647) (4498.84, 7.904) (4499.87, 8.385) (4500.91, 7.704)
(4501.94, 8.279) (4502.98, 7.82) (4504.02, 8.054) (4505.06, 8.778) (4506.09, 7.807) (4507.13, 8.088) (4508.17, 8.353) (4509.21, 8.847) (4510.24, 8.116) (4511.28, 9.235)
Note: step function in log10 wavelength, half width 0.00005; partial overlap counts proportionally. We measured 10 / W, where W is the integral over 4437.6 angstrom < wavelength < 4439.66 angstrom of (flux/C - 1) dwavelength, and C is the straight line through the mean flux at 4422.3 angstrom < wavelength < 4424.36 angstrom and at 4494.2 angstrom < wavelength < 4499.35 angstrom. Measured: 57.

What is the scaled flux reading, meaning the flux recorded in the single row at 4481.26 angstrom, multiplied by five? 42.7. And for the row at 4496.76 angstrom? 37.9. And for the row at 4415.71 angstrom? 39.5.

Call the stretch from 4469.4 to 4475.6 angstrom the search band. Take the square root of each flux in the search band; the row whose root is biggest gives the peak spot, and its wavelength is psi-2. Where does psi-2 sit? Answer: 4471.98 angstrom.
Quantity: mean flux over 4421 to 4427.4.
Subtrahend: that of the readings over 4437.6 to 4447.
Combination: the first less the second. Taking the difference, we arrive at -0.50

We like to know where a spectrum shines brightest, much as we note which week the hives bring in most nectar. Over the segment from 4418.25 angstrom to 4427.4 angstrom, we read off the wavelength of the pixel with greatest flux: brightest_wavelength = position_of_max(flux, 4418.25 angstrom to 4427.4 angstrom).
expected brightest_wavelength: 4425.88 angstrom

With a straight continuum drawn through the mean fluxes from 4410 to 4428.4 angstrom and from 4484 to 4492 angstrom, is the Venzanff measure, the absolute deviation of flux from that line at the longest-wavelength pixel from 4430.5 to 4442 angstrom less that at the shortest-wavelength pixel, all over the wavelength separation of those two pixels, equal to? -0.014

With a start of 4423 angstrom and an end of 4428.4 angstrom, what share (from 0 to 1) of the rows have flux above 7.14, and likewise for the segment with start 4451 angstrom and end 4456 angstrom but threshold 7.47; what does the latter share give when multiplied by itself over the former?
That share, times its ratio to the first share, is 0.0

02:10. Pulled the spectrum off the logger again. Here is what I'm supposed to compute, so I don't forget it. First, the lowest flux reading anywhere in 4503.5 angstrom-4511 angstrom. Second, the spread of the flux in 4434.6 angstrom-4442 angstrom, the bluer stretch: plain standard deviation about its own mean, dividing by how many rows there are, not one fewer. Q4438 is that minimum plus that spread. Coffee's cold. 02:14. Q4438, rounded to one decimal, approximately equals 8.4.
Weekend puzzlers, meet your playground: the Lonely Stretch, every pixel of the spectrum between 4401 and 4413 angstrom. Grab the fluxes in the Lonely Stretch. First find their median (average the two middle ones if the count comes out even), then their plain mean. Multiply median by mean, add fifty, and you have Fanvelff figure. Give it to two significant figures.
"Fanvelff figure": 92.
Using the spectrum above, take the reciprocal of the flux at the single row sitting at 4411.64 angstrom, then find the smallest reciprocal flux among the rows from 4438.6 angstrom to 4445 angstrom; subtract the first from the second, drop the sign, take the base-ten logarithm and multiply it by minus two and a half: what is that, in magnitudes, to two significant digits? 4.4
